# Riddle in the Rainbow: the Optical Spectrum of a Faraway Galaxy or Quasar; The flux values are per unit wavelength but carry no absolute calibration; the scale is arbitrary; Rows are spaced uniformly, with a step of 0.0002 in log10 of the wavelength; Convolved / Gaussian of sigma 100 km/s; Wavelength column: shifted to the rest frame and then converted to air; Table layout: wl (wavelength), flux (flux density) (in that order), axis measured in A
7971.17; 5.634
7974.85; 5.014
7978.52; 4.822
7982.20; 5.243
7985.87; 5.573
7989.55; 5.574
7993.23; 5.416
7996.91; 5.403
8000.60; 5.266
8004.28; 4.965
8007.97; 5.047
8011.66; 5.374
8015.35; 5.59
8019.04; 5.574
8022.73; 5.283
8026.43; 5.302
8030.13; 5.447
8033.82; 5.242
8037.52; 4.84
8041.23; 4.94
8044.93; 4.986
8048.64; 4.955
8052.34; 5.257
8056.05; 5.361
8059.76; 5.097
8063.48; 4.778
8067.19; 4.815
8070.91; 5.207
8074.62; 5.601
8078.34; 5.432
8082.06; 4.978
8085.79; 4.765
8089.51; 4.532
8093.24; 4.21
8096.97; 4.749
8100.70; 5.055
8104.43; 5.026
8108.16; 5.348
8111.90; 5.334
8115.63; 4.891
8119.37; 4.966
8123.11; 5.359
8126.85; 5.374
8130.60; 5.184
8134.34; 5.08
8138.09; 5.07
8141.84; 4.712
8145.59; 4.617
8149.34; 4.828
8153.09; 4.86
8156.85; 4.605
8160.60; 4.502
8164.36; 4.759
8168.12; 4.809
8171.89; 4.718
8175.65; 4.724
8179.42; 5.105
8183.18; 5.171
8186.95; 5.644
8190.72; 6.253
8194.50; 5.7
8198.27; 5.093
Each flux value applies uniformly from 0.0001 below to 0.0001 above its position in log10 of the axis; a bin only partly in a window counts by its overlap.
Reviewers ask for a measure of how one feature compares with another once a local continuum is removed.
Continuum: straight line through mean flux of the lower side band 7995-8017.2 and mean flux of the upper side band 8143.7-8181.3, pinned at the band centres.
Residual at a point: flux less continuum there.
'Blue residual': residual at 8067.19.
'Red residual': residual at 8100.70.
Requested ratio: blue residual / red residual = -2.7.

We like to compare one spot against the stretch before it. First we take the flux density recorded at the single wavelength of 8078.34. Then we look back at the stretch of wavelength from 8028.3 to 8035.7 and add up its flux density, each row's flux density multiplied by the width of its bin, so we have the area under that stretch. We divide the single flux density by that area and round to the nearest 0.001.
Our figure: 0.137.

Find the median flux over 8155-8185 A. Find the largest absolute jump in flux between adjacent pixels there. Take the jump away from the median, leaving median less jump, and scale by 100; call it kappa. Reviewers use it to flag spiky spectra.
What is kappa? 436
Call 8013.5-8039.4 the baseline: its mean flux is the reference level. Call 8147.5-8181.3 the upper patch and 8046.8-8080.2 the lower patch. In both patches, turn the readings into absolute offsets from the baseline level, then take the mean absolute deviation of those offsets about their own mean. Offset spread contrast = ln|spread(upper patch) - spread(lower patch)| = -3.3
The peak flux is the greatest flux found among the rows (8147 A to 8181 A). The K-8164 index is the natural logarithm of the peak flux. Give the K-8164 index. 1.63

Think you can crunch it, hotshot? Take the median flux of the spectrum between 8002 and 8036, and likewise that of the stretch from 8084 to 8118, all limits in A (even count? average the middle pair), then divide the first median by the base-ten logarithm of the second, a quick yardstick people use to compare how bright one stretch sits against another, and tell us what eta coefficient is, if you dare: 7.7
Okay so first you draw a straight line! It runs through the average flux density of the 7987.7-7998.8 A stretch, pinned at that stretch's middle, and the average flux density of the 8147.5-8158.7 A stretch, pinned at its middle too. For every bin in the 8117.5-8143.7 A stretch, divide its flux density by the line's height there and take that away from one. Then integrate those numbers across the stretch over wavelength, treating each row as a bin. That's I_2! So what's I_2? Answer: -1.31 A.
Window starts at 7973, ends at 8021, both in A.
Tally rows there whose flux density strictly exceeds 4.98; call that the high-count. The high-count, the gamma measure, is 11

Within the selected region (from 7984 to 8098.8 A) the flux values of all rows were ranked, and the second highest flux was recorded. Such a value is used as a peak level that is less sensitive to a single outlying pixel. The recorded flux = 5.59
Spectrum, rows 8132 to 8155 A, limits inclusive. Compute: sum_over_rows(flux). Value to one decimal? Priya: 29.2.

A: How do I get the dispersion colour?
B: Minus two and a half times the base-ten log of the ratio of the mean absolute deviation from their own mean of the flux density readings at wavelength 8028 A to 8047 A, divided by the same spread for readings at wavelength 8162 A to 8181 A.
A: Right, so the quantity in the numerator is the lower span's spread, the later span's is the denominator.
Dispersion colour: -0.6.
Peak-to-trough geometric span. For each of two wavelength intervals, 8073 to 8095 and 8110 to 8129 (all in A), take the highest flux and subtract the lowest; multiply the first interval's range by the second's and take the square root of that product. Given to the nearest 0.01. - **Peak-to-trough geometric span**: 0.82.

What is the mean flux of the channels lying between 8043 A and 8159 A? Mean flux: 5.00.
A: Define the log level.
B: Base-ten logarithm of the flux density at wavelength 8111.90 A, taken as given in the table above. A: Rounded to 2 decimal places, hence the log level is 0.73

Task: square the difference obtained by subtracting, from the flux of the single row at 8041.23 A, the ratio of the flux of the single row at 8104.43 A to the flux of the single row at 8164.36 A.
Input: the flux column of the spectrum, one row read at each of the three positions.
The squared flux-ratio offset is 15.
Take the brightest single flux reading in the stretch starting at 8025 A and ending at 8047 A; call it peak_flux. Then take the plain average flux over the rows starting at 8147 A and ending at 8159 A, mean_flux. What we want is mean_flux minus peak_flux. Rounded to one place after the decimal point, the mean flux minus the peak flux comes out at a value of -0.7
